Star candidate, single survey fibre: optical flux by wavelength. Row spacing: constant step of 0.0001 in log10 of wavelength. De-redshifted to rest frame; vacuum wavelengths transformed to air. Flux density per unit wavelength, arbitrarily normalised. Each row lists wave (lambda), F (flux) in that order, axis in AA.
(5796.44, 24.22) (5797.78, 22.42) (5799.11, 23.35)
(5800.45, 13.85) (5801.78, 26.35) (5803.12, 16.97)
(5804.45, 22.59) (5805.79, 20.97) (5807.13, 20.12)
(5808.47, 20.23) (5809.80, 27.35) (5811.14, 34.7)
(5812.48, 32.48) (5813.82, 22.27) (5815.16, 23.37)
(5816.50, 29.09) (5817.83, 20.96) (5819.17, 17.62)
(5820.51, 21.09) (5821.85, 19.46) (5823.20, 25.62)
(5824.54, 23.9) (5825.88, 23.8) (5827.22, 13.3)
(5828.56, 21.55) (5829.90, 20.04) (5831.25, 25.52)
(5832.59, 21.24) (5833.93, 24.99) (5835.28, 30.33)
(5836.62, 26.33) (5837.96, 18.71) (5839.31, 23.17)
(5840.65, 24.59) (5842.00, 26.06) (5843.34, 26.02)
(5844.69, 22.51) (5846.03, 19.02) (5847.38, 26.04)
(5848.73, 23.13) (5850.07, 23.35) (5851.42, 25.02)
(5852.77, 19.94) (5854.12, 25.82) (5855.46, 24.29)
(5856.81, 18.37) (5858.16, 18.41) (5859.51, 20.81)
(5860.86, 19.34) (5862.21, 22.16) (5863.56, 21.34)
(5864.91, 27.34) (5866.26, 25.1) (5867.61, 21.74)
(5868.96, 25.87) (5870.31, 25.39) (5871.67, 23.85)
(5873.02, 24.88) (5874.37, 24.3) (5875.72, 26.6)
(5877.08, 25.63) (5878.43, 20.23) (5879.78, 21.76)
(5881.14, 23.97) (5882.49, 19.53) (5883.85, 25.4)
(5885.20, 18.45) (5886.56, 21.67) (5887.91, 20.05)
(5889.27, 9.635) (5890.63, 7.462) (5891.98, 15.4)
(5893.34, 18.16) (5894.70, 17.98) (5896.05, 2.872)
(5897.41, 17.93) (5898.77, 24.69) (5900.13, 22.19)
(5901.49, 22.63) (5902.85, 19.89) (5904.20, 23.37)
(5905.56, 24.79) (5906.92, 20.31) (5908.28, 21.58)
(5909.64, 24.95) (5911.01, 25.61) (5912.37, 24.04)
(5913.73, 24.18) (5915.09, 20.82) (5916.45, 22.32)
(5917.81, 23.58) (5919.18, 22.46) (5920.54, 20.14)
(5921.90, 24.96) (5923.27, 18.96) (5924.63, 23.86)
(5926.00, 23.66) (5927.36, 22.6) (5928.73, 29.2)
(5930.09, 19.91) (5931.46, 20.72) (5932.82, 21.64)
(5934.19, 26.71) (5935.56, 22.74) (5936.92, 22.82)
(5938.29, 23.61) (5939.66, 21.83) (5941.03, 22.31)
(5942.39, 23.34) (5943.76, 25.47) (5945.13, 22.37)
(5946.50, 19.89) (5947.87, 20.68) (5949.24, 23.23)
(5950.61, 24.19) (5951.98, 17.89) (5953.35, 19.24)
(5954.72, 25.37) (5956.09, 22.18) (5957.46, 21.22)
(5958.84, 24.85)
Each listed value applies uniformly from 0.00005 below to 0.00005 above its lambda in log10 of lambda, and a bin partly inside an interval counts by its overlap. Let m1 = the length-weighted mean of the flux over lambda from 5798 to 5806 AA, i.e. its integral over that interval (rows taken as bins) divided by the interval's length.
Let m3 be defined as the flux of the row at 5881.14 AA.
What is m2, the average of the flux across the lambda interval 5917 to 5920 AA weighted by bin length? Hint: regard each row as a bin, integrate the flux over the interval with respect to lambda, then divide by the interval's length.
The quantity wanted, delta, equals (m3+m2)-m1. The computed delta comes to 26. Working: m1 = 21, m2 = 22.8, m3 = 23.97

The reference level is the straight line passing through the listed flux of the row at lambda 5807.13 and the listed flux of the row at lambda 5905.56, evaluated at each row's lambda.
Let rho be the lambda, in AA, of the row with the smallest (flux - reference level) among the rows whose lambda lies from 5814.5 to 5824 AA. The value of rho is 5819.17 AA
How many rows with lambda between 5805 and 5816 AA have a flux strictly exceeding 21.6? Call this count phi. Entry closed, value 5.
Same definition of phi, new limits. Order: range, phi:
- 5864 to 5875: 8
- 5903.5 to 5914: 6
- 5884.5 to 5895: 1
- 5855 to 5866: 3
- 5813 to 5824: 4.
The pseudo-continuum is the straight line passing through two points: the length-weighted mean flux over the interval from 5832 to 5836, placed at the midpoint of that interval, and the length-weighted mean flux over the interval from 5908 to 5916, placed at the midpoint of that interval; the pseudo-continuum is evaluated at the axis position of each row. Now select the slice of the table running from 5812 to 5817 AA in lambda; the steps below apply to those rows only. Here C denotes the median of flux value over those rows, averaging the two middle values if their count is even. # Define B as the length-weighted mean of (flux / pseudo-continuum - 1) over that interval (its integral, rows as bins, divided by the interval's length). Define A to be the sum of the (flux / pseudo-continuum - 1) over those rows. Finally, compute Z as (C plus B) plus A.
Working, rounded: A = 0.10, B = 0.01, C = 26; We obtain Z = 26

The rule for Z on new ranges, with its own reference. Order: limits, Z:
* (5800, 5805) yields 19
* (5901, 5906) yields 23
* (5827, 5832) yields 20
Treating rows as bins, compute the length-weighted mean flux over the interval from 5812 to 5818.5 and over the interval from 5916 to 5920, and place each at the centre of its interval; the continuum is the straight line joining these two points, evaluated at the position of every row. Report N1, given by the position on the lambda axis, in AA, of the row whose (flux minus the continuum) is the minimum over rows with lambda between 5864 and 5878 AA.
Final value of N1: 5867.61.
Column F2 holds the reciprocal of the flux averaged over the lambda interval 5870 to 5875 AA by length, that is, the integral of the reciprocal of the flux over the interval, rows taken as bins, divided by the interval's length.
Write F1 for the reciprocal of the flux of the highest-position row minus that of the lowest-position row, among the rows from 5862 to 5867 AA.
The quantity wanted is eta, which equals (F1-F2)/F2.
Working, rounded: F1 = -0.0053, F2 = 0.041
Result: -1.13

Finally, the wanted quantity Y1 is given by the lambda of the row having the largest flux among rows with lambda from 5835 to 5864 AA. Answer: 5835.28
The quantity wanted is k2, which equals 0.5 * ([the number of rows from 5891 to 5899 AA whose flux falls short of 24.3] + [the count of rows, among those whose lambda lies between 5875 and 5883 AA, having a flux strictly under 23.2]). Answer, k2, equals 4.0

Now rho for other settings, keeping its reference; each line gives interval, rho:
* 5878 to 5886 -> 5885.20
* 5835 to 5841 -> 5837.96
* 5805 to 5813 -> 5807.13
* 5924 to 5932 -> 5930.09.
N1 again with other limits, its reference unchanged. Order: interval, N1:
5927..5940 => 5930.09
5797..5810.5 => 5800.45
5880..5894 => 5890.63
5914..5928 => 5923.27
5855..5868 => 5856.81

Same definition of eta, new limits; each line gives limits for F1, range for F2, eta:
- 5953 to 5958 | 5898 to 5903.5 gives -1.11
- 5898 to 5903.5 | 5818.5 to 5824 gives -0.80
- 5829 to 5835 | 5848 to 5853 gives -1.23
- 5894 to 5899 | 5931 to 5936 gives -1.35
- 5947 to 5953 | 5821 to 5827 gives -0.84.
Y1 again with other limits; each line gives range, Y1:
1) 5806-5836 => 5811.14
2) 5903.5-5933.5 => 5928.73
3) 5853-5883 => 5864.91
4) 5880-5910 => 5883.85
